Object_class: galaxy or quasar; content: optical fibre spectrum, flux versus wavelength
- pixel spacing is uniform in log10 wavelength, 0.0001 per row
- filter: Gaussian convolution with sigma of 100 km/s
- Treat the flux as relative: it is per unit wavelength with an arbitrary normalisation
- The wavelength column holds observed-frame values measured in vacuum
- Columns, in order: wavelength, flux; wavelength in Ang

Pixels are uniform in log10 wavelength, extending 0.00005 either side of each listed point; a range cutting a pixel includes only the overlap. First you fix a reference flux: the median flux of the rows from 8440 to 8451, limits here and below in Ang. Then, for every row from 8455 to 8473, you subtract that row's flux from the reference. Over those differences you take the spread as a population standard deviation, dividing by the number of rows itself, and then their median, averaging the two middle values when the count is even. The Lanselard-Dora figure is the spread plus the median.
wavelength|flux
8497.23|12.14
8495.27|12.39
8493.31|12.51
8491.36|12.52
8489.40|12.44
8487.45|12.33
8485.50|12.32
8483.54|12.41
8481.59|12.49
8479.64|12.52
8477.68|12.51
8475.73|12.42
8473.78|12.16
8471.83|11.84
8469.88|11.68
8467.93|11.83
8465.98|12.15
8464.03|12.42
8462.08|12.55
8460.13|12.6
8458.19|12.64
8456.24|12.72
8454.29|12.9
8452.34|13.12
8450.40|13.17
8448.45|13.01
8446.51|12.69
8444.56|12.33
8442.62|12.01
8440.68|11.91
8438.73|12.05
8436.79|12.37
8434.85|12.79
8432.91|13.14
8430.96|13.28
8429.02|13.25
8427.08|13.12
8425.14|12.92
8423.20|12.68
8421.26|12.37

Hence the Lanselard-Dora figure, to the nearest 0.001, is 0.469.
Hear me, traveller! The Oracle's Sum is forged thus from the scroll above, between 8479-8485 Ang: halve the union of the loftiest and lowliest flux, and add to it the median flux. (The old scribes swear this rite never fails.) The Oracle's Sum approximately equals 25.0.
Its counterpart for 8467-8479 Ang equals 24.1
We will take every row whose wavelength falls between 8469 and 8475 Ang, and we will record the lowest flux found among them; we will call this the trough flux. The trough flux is 11.68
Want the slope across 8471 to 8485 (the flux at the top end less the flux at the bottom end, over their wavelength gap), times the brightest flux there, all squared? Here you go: 0.4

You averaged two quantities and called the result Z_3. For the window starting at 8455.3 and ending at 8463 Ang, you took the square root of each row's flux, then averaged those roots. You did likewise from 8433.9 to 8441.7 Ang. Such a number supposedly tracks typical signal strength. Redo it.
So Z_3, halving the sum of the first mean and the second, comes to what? 3.53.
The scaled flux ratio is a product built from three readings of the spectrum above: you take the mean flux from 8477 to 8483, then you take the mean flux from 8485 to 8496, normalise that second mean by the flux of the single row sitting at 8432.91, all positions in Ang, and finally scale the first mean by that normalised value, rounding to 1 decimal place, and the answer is 11.8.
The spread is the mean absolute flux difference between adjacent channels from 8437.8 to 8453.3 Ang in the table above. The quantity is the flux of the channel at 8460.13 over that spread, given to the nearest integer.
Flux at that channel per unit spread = 61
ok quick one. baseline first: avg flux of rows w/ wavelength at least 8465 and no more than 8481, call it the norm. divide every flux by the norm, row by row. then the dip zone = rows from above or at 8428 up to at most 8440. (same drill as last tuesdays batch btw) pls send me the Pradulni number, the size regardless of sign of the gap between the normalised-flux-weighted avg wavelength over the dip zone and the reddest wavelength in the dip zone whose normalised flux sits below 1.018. 5.0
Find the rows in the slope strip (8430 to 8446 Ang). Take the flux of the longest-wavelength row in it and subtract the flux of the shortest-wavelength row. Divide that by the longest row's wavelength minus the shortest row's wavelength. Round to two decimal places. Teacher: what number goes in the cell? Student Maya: -0.07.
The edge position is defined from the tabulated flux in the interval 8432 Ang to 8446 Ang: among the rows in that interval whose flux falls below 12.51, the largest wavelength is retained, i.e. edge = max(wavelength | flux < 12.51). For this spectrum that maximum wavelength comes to 8444.56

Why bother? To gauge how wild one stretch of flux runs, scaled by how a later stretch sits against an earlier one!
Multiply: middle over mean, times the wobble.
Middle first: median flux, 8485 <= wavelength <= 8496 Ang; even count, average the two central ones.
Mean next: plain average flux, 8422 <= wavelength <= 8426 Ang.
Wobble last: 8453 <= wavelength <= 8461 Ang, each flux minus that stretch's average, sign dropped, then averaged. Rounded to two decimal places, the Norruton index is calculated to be 0.09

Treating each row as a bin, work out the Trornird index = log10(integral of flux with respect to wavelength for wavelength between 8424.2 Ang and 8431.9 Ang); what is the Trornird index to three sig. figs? 2.01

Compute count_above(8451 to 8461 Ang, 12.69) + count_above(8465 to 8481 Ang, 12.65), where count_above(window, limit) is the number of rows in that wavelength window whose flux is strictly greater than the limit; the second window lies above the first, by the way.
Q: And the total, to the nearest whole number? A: 3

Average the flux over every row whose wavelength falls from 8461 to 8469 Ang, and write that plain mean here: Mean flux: 12.2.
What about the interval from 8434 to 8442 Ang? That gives 12.3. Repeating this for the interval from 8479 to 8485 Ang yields 12.5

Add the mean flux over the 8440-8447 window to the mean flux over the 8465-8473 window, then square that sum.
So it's 581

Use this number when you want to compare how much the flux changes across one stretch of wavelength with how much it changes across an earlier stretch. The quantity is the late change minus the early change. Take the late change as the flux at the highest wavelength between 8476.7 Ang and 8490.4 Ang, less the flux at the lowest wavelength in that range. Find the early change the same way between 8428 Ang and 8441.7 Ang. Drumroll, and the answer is 1.3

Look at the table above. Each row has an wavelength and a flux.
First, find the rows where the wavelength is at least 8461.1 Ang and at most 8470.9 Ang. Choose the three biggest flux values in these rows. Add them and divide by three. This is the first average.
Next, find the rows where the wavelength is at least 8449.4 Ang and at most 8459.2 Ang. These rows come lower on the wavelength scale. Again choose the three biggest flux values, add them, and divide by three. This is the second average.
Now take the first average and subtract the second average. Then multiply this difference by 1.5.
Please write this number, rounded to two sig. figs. -1.0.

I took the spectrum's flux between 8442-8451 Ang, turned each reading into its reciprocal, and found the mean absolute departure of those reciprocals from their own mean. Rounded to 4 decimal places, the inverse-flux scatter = 0.0024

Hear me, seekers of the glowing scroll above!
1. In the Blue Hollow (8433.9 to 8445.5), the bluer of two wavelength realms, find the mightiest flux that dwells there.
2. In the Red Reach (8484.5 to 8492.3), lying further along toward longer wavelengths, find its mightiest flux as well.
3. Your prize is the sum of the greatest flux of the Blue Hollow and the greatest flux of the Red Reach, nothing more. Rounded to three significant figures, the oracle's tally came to 25.3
